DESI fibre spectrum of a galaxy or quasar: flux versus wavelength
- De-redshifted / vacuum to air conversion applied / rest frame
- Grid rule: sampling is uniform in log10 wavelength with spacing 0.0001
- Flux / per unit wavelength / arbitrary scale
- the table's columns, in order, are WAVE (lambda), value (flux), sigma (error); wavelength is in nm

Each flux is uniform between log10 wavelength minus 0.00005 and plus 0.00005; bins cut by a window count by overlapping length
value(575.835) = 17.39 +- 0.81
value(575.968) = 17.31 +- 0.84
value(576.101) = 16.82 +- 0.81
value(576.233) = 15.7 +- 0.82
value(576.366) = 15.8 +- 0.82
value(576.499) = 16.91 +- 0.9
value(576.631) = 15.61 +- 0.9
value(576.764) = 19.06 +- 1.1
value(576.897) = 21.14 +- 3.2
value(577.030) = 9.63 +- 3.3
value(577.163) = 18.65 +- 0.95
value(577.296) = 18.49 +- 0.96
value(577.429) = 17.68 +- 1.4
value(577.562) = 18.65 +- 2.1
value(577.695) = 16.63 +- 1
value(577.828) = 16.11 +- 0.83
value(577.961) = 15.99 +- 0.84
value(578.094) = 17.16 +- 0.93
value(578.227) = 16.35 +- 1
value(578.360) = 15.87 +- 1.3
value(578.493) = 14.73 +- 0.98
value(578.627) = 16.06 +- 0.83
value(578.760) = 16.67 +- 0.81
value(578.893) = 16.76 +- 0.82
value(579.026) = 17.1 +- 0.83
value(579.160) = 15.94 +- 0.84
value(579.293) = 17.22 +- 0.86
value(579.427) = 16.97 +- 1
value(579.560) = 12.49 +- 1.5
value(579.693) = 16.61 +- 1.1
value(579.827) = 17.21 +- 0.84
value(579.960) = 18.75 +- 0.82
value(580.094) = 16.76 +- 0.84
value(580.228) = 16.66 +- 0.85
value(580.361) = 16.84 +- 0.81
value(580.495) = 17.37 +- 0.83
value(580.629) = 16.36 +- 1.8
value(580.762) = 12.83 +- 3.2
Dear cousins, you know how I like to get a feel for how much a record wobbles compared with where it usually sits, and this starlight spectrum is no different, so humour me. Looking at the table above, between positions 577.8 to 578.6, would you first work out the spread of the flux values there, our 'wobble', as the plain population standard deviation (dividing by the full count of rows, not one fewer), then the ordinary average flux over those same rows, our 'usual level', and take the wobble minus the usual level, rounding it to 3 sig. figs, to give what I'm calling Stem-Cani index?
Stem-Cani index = -15.3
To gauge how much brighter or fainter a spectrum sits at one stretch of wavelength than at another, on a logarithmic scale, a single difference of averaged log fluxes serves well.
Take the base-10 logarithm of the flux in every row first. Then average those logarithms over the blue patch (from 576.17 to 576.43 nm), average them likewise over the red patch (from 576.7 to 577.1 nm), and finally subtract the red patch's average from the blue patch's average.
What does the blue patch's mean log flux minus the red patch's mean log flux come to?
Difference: 0.001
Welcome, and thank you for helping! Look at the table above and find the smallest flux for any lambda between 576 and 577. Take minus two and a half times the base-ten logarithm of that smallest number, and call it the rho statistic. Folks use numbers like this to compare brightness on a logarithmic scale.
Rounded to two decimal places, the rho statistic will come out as -2.98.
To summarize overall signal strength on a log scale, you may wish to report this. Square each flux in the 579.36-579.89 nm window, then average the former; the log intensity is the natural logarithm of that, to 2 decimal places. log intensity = 5.54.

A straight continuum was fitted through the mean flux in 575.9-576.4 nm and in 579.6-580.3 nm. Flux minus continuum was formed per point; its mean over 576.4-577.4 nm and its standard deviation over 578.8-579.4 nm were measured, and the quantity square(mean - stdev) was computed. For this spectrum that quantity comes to 0.0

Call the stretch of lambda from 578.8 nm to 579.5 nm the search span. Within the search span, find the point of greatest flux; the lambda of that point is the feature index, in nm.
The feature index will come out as 579.293 nm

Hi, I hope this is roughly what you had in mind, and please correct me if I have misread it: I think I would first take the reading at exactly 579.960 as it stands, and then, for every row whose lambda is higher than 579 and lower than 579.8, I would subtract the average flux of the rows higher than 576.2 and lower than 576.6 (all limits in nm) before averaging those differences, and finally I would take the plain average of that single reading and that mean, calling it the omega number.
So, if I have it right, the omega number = 9.3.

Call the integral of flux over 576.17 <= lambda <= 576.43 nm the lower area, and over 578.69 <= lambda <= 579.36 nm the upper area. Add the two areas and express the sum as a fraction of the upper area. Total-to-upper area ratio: 1.4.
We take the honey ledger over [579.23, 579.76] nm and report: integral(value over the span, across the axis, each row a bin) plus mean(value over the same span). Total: 24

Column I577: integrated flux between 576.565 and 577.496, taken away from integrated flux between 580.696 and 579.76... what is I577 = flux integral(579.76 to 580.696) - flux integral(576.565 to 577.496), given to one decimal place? 0.0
